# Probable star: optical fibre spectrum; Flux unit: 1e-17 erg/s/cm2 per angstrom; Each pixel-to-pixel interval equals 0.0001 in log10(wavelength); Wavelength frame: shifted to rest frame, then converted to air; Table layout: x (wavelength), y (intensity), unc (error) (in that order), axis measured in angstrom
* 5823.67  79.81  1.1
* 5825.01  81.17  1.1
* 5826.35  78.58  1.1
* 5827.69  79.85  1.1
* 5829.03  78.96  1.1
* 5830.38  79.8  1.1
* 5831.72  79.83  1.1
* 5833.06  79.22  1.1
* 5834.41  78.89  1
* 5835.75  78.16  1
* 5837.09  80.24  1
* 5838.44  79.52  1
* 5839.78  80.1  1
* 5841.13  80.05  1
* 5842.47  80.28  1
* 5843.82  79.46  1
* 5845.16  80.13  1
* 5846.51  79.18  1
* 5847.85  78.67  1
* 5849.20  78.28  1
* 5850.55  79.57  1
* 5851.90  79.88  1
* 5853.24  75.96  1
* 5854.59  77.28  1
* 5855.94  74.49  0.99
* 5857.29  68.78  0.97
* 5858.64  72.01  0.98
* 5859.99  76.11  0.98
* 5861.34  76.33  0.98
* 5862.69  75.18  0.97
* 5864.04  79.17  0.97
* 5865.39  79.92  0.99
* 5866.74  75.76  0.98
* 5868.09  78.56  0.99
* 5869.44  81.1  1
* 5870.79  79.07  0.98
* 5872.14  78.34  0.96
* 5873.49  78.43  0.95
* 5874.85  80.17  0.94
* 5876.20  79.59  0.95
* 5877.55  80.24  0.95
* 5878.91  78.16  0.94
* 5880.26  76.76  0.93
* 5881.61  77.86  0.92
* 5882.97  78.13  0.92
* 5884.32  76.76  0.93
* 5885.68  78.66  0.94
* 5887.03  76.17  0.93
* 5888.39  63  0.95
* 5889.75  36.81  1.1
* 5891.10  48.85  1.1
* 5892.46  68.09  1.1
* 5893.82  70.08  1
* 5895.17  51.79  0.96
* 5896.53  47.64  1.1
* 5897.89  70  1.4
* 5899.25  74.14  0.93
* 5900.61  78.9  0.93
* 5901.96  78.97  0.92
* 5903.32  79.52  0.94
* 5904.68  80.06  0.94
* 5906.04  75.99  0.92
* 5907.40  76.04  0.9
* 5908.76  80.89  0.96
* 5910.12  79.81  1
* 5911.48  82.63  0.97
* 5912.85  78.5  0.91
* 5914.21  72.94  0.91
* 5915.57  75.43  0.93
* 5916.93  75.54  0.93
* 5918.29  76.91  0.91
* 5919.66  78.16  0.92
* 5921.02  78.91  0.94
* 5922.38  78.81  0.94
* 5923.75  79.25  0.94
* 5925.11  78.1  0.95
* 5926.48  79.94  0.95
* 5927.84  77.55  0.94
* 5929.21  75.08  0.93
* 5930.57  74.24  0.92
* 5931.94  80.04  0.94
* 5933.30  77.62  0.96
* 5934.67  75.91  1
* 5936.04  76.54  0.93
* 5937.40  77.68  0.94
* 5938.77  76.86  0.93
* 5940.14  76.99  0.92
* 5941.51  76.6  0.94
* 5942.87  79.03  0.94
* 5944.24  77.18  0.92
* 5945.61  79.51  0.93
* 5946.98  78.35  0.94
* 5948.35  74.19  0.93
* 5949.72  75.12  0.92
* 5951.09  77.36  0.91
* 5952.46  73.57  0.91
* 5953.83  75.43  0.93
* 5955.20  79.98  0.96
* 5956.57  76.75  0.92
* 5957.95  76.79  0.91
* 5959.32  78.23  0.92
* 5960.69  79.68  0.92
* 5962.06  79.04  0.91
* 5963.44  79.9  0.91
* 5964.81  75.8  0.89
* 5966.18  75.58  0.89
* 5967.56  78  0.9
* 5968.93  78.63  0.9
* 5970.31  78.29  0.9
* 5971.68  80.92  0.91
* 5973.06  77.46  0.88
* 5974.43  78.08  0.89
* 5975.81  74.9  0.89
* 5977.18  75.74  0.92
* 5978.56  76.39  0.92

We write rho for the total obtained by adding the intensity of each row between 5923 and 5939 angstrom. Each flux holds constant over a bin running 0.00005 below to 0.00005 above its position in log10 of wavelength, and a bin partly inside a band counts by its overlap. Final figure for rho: 929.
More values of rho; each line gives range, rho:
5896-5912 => 905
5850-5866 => 915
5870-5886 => 942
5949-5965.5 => 928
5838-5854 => 951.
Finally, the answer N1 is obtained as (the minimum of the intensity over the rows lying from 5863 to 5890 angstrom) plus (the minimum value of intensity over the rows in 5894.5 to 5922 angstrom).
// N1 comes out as 84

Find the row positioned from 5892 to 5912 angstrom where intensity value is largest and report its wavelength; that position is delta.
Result 5911.48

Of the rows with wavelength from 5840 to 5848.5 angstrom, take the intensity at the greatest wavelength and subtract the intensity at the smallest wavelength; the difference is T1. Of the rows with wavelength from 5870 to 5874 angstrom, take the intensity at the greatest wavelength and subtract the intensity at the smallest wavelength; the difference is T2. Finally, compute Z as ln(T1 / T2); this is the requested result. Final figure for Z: 0.8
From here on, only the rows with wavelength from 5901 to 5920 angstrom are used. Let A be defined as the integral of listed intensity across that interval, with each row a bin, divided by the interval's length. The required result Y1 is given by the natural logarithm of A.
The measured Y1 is 4.36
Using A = 78.0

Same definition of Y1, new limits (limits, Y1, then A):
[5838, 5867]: 4.35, 77.6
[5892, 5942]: 4.32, 75.5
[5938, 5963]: 4.35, 77.3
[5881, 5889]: 4.32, 75.1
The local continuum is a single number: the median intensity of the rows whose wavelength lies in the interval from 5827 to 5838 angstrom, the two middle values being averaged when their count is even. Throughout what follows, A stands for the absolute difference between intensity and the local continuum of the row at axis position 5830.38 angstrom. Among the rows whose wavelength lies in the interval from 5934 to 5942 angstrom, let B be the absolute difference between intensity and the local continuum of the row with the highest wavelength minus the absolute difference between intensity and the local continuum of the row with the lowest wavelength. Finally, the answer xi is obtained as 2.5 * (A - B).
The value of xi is 2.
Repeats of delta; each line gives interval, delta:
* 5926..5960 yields 5931.94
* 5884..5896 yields 5885.68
